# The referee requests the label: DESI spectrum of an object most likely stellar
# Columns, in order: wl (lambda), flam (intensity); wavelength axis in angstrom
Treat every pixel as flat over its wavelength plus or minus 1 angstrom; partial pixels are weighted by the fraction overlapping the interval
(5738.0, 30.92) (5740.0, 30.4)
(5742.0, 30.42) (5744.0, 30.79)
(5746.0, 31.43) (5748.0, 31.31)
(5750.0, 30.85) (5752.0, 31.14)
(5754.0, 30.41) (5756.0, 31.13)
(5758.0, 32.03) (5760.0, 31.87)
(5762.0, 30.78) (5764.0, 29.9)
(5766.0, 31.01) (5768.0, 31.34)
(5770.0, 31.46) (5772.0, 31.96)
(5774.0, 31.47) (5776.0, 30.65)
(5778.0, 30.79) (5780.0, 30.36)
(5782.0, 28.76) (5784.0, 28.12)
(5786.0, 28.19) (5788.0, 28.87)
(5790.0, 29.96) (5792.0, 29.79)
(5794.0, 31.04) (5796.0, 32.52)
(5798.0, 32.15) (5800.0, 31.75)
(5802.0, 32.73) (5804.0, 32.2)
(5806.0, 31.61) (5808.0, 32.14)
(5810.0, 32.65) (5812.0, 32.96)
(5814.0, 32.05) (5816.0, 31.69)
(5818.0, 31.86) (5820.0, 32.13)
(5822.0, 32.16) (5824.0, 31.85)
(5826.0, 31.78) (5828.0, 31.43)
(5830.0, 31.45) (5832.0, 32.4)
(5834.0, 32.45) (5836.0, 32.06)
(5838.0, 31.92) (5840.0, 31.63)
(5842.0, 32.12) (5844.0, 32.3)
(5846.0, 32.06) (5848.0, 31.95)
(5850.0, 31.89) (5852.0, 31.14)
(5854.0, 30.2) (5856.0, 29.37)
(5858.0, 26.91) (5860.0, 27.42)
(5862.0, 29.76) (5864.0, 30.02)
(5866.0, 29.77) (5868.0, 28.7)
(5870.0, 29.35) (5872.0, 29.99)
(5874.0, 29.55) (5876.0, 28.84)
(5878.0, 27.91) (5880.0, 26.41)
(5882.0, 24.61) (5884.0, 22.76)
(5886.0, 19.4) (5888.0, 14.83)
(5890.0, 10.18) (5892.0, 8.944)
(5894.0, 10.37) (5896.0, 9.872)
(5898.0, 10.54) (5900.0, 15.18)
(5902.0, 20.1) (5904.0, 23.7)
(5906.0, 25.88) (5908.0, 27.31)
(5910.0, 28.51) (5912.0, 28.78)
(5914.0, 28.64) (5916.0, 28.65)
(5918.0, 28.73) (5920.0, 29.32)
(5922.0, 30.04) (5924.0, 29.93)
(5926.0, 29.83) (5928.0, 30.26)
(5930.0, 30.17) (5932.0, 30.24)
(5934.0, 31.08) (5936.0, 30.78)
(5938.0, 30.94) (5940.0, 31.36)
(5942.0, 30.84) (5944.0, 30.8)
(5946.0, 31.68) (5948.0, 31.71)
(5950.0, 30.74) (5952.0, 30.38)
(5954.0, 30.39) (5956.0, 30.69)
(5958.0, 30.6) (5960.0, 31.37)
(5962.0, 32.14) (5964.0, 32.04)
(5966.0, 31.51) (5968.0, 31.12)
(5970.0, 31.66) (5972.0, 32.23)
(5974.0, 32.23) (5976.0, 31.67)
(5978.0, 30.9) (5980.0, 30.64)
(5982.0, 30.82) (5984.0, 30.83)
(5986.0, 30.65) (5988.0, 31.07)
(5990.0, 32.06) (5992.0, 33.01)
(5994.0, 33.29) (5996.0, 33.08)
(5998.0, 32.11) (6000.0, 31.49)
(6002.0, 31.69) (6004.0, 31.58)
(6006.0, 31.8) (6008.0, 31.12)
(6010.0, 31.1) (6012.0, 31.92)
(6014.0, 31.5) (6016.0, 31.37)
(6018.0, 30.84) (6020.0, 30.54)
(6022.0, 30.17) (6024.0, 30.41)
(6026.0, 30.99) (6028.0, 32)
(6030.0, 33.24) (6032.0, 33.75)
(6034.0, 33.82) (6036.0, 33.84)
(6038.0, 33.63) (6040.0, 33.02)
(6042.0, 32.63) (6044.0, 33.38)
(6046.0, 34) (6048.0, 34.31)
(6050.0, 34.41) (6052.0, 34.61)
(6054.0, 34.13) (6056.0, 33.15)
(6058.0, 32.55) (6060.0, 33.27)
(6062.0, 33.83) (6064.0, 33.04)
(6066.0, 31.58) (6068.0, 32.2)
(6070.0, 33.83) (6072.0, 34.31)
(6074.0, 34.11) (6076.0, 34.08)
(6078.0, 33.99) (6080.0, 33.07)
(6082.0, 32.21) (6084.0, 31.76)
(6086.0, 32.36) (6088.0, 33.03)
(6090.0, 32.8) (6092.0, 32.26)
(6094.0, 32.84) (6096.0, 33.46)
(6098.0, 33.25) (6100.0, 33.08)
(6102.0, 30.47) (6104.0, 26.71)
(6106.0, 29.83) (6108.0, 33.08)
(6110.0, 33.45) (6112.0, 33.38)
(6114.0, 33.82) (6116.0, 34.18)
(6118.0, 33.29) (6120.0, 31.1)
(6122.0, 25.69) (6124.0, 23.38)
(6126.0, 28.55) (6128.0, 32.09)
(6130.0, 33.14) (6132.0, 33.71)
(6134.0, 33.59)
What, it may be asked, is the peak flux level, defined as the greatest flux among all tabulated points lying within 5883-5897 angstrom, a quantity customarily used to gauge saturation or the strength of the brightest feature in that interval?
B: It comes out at 22.76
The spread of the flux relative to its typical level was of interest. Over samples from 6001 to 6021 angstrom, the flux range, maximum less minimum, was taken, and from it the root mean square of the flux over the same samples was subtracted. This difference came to -30.0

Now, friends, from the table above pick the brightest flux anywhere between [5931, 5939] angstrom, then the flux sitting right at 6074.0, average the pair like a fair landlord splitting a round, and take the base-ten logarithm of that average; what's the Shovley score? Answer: 1.513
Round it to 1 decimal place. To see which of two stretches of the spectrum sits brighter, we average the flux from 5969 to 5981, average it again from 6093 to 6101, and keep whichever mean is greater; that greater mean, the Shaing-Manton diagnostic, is 33.2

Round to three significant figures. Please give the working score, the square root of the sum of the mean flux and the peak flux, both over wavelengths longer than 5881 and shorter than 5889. 6.71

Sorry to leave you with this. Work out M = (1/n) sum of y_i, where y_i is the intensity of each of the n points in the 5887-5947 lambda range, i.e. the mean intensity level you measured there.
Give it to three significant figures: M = 24.9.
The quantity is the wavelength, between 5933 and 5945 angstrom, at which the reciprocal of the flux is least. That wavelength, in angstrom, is 5940.0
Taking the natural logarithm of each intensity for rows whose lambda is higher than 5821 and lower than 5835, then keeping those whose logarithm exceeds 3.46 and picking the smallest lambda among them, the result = 5822.0 angstrom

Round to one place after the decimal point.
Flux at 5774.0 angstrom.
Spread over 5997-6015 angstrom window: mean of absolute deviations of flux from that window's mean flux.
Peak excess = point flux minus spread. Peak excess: 31.2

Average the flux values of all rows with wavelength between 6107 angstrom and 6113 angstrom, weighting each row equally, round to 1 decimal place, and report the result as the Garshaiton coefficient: 33.3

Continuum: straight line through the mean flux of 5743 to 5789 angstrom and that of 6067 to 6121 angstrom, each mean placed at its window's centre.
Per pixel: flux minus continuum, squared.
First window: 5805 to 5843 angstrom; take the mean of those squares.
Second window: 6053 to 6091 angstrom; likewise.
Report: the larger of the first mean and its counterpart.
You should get 1.2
